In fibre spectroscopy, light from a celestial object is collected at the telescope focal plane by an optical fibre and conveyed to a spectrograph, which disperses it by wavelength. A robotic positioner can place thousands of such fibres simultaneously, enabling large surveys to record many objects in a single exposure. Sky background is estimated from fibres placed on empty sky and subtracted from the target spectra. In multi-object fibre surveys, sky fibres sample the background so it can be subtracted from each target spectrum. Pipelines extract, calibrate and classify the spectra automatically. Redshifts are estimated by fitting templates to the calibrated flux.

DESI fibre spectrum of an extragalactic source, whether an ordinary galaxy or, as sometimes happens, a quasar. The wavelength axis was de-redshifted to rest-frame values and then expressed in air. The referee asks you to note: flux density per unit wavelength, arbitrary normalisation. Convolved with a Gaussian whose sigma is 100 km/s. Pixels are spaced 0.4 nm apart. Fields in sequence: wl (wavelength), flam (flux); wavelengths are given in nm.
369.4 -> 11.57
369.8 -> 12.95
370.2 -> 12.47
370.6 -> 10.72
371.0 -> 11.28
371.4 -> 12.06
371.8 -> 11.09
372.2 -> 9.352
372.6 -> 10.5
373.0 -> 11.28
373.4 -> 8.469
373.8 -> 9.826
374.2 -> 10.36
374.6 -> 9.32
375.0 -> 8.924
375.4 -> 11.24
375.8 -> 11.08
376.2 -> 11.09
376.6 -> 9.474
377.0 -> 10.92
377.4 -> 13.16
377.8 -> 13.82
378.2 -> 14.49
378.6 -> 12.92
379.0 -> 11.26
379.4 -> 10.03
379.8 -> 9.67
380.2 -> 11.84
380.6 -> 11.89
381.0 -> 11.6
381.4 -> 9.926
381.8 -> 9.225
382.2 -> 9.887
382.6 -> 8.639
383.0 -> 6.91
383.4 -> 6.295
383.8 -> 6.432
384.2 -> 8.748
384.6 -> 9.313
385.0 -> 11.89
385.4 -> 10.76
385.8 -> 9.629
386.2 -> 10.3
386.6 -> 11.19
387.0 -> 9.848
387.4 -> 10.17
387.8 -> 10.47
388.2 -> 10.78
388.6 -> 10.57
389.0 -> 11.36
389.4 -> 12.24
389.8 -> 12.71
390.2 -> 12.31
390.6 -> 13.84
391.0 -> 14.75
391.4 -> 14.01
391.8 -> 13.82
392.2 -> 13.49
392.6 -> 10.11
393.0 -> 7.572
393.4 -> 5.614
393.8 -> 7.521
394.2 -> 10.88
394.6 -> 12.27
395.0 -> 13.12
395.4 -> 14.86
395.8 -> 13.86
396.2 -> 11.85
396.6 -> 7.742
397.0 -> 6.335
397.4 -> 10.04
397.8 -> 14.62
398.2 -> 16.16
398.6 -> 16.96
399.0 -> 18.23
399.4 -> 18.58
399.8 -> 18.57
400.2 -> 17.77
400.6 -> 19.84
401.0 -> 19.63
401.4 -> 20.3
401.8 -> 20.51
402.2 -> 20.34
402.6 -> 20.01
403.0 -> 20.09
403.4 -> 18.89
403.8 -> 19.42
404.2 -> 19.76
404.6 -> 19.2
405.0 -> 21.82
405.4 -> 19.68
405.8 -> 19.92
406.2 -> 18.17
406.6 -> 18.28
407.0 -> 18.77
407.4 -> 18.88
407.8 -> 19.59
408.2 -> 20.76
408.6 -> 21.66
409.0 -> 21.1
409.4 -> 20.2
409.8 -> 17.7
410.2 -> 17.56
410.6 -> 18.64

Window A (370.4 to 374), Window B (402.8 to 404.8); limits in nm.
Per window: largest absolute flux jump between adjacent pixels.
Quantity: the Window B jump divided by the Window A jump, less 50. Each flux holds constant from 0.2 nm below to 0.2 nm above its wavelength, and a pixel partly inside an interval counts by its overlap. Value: -49.6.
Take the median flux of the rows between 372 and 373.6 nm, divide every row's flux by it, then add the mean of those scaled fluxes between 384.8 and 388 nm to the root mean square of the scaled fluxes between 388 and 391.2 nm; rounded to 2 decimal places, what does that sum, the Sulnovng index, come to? 2.31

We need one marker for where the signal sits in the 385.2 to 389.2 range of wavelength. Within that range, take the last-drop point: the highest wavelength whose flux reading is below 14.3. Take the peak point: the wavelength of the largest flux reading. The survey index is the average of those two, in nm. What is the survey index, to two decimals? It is 389.00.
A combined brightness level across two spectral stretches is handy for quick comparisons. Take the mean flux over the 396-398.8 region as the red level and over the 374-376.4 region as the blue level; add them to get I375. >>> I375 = 22.3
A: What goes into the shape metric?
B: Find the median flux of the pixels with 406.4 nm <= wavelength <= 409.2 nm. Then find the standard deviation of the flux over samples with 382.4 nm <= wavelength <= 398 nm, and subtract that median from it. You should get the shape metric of -17.0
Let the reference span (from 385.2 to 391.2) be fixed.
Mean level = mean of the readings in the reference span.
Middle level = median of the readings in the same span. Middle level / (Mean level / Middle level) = 10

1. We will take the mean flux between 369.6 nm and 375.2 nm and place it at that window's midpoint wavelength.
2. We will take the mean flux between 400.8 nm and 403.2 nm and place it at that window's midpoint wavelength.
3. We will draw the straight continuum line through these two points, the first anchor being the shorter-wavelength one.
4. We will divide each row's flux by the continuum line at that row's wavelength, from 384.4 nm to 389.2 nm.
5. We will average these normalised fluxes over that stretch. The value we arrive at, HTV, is 0.69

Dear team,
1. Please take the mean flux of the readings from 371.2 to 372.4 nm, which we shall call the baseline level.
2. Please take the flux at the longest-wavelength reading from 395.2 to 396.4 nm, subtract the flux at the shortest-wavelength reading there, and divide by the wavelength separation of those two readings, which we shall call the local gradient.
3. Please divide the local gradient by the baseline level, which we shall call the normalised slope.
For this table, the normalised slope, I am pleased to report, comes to -0.35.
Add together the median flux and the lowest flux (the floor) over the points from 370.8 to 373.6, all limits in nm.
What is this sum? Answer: 20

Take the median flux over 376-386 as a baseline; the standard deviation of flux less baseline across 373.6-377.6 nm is 1.2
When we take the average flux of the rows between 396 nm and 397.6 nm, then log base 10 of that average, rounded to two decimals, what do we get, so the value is 0.95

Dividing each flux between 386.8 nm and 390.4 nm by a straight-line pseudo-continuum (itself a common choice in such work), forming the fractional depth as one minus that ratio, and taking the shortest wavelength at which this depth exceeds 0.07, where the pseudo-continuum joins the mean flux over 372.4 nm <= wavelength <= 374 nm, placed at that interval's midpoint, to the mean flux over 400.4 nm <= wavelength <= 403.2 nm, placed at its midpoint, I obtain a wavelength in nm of 387.0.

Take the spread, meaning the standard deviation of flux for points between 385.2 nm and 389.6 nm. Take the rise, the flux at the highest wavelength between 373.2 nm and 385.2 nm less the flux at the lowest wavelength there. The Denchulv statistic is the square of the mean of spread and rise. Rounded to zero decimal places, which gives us 4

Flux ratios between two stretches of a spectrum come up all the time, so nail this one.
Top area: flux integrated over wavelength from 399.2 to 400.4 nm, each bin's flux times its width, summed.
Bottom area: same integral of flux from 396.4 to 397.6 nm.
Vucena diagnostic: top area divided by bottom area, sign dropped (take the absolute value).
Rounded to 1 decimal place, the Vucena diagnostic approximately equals 2.3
